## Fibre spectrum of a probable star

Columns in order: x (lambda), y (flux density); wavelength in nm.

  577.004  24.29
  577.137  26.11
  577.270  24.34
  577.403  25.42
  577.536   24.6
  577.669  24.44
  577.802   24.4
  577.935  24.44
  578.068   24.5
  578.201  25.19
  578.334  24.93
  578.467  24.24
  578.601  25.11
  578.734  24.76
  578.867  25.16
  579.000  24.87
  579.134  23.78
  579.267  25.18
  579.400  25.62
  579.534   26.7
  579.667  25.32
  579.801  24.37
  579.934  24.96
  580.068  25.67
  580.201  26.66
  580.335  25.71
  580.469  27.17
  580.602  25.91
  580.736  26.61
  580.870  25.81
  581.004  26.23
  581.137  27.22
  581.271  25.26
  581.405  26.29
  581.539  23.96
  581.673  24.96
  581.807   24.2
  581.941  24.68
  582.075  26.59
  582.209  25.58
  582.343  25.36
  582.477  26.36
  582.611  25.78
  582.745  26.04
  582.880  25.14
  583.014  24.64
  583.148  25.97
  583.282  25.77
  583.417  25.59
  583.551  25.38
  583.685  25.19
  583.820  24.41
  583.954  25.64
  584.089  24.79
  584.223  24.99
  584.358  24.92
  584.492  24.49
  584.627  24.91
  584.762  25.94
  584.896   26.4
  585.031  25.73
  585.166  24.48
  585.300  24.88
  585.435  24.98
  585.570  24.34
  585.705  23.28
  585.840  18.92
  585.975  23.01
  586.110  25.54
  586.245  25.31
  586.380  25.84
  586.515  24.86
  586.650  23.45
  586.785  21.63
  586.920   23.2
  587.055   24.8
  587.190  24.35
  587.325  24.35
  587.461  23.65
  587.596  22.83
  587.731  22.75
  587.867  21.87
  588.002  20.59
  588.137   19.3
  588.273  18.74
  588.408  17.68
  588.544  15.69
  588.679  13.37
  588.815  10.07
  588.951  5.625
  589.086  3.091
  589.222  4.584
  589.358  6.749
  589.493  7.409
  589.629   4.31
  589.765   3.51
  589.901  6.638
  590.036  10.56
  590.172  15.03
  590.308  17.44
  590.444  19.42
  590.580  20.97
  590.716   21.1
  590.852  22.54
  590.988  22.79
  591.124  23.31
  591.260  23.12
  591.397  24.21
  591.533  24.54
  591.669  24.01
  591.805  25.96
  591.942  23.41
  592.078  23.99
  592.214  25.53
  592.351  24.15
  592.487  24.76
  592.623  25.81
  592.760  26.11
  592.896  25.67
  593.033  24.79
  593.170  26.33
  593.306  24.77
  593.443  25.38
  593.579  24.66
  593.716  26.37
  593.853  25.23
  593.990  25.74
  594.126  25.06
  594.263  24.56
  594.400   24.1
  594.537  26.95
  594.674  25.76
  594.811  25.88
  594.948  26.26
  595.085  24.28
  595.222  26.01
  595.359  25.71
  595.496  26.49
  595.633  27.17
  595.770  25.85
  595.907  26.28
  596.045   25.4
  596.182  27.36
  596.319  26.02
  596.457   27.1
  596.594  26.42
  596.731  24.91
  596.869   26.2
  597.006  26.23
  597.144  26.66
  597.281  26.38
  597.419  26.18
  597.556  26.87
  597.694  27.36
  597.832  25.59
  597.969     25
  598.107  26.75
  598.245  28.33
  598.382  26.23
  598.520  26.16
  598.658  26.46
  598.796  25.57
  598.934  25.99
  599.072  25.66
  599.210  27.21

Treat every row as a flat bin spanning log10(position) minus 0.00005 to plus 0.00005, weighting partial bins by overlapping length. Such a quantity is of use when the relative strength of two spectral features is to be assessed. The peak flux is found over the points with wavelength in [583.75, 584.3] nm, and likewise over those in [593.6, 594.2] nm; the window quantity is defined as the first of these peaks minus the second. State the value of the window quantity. -0.73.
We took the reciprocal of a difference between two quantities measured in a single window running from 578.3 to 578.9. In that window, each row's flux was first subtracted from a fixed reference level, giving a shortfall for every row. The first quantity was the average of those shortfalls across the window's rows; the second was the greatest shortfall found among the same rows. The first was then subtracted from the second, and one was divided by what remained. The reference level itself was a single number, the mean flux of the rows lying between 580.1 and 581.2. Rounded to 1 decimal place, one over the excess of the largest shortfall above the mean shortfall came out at 1.7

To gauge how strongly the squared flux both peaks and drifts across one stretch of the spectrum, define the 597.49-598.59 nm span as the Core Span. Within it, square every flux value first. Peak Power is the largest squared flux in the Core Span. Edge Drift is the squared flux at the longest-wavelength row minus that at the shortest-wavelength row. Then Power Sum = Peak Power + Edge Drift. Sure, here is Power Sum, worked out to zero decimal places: 765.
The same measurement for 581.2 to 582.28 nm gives 723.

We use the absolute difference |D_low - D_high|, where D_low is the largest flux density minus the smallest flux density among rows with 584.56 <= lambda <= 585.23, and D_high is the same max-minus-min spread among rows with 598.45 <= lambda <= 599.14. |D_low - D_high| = 1.0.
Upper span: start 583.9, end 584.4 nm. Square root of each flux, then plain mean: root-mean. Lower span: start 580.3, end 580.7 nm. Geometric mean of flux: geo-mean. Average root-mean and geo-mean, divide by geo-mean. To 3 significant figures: 0.595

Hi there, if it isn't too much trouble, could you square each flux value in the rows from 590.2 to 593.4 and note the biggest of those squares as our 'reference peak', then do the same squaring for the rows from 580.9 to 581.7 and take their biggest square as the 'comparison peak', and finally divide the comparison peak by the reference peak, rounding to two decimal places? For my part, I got 1.07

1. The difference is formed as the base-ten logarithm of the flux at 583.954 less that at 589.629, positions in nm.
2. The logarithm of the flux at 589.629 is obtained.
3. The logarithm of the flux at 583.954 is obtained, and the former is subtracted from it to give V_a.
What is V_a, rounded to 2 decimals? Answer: 0.77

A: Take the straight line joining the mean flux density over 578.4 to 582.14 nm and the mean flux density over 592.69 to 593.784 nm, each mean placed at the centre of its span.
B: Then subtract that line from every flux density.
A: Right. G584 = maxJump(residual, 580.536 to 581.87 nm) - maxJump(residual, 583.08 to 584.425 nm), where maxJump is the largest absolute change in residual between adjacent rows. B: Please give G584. 1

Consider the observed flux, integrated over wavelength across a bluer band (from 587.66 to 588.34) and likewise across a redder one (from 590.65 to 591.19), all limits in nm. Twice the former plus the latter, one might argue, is 40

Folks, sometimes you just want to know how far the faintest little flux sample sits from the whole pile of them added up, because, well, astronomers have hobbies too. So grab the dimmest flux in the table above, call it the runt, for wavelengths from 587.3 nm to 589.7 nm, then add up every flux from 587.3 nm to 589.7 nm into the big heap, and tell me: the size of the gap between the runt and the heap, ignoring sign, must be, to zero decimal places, 260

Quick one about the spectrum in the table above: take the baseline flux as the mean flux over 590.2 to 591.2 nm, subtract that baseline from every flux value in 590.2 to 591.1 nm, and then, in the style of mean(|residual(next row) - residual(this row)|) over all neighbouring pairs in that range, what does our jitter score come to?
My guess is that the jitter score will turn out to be 1.1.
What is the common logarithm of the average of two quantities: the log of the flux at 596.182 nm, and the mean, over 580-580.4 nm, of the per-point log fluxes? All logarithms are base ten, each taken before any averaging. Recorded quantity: 0.154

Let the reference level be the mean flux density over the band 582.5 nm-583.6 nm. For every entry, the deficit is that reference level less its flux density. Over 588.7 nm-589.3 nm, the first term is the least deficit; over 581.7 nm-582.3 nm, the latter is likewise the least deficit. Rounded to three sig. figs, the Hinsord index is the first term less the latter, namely 16.5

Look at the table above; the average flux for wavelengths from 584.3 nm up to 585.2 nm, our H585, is 25.3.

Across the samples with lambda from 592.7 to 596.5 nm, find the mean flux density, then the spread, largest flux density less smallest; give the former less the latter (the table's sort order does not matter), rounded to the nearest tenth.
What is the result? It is 22.5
